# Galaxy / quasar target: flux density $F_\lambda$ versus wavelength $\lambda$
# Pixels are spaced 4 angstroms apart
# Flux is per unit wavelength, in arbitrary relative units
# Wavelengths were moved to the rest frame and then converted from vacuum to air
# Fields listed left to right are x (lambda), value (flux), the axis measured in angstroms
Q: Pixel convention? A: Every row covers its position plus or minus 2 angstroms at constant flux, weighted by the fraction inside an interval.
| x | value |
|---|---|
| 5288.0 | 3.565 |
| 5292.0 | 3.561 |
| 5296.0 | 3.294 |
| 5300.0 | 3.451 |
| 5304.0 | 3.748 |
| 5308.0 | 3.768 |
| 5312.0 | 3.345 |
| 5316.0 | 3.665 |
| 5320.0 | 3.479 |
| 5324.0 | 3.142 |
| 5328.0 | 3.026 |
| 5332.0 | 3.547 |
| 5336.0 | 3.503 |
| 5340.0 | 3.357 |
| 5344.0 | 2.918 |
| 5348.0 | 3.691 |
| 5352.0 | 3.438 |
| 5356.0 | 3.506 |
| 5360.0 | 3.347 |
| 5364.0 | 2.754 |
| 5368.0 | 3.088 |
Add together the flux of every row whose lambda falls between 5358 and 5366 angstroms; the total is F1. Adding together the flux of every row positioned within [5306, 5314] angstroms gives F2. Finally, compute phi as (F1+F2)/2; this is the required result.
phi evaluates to 6.61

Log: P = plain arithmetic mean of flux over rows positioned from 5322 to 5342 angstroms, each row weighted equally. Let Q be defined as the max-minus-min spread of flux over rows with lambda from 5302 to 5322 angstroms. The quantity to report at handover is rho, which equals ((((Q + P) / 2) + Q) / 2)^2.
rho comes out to 1.3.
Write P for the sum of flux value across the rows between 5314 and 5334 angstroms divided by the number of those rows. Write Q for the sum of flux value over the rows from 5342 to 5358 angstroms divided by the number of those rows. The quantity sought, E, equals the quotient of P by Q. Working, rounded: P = 3.37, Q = 3.39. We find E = 1.00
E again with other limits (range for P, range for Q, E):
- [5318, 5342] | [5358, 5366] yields 1.10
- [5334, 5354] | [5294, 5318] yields 0.95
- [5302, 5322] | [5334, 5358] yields 1.06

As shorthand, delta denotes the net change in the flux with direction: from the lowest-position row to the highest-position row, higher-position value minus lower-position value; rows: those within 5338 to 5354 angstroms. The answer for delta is 0.1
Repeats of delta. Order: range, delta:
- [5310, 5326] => -0.2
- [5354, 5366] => -0.8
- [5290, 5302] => -0.1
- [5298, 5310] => 0.3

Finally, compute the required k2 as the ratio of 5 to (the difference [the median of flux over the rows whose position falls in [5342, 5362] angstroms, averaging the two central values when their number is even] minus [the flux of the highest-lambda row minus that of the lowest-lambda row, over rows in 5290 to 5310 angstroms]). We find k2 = 1.55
